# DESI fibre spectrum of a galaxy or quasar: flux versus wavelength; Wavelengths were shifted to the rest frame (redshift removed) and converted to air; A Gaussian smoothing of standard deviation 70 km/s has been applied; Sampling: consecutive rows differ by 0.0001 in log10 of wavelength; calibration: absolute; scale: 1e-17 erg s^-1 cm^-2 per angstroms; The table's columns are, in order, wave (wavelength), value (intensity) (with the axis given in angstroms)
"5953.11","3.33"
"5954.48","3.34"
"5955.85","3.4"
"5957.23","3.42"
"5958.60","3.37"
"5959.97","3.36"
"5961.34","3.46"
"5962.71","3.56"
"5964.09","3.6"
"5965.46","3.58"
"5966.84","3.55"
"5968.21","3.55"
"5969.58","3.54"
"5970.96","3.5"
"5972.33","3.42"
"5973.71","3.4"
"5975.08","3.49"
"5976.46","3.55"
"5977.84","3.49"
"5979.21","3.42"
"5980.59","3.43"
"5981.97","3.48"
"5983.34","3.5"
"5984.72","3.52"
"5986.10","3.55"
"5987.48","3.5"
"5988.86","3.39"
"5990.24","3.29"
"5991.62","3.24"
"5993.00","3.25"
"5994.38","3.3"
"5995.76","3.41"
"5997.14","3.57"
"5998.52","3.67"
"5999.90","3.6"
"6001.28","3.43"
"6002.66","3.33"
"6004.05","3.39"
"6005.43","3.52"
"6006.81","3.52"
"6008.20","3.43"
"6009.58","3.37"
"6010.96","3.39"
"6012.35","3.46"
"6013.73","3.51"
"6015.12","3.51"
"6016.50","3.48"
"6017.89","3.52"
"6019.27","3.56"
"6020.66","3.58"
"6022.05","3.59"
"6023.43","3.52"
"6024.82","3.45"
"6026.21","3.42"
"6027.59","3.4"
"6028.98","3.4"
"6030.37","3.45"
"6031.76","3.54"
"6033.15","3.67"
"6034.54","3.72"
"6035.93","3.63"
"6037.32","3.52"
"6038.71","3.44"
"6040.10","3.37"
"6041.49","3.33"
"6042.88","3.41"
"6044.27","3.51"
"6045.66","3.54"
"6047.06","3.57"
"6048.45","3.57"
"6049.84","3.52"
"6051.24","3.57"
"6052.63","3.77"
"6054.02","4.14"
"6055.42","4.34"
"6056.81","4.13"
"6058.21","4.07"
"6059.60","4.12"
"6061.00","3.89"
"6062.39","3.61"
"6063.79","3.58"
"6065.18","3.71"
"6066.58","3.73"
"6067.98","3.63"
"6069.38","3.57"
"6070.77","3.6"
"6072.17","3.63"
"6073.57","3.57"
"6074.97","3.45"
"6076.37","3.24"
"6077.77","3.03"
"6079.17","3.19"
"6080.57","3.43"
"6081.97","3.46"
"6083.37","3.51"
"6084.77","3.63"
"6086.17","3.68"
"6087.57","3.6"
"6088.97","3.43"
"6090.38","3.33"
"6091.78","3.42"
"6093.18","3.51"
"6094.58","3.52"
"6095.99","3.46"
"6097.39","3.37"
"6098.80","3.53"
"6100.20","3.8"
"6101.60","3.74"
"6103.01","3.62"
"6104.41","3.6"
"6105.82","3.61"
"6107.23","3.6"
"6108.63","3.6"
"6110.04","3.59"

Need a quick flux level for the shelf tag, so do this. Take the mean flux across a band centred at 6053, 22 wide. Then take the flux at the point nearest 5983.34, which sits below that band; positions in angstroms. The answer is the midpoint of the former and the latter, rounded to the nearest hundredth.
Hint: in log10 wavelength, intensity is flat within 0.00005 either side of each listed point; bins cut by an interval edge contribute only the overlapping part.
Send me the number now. 3.64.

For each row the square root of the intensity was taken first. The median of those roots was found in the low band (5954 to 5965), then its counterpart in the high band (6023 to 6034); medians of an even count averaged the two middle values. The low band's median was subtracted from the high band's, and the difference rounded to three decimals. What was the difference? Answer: 0.011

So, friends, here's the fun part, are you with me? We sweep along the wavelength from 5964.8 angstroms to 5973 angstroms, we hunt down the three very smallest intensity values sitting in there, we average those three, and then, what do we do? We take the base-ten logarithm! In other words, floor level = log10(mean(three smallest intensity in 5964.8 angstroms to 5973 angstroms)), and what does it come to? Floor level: 0.542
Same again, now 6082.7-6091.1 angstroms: 0.534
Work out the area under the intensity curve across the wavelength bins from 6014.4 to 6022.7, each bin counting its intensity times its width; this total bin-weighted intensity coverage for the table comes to 29.4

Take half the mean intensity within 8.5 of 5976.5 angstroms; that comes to 1.74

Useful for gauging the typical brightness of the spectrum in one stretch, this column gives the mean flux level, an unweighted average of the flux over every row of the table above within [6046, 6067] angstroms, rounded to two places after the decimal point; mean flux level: 3.82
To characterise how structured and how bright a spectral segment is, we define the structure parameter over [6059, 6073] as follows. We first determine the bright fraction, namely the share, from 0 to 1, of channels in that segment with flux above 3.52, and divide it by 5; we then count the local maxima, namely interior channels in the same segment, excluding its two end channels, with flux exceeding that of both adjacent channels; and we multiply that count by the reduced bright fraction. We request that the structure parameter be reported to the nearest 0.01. 0.20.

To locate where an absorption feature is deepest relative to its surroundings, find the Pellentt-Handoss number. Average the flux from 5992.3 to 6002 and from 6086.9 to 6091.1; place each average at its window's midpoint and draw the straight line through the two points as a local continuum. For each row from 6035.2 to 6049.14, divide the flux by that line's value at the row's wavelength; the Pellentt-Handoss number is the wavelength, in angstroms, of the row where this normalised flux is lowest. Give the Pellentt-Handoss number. 6041.49 angstroms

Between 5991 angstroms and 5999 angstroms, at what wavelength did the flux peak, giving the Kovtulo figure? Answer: 5998.52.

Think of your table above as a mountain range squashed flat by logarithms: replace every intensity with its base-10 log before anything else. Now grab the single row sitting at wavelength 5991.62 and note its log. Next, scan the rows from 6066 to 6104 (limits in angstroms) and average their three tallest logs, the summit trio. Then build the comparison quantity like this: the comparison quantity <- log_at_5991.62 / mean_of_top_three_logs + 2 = 2.89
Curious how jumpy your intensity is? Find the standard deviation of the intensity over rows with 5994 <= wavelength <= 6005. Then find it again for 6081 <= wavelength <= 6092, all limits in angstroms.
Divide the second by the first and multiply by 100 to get 89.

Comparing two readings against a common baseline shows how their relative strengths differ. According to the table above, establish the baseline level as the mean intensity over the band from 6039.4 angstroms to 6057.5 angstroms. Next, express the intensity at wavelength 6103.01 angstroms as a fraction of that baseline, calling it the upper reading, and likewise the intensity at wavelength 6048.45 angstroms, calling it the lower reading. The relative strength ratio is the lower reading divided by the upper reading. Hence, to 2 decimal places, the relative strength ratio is 0.99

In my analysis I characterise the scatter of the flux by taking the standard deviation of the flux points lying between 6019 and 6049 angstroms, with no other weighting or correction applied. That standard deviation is 0.10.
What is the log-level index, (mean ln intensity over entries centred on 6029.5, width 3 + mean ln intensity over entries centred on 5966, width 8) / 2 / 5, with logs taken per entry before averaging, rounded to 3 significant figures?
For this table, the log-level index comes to 0.250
